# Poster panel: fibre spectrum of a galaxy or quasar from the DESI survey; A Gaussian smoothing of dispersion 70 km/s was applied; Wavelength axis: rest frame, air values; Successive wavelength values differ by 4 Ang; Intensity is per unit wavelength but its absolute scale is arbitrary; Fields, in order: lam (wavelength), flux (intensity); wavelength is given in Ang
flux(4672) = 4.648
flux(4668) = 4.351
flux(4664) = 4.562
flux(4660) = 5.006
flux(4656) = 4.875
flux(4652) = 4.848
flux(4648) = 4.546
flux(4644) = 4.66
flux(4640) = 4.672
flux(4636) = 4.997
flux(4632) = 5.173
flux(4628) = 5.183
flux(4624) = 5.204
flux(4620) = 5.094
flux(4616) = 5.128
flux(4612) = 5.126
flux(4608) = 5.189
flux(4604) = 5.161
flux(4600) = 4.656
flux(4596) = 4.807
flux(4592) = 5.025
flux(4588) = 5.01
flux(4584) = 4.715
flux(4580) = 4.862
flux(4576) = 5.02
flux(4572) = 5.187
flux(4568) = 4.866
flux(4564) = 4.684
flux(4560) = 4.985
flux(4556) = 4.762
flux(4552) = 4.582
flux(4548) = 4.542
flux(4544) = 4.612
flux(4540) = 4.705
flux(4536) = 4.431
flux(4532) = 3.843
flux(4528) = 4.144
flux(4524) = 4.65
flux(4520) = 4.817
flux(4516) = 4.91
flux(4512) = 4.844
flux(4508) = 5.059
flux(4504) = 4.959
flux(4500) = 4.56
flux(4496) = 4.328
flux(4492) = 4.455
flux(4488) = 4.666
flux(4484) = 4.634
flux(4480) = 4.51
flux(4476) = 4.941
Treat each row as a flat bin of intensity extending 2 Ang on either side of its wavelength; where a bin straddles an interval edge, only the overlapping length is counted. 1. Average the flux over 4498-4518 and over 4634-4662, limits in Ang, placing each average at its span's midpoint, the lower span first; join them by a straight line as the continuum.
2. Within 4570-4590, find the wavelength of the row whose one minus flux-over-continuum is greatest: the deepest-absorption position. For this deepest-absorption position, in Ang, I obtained 4584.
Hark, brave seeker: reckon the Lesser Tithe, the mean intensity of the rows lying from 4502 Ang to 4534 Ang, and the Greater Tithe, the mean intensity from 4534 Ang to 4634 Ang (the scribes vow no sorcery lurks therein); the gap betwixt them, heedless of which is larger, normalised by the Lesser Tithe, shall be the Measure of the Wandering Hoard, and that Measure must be 0.055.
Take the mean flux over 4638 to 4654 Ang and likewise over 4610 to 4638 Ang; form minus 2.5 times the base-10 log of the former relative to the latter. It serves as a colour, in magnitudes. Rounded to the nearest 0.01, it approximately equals 0.10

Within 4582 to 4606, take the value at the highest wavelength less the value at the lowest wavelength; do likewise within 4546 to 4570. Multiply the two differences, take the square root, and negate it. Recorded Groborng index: -0.38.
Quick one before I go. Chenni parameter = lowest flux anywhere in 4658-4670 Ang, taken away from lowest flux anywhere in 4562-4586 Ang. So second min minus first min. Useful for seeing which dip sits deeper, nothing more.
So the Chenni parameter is 0.33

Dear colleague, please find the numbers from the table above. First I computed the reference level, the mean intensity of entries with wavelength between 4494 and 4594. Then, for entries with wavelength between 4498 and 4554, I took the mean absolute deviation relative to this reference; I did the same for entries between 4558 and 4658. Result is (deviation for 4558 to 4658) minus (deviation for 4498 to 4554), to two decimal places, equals 0.01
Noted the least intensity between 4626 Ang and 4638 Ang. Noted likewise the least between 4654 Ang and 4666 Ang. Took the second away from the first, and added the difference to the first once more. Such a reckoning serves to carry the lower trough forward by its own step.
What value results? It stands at 5.4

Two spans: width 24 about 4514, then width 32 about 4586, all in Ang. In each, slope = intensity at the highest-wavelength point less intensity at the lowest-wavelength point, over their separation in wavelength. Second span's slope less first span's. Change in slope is 0.00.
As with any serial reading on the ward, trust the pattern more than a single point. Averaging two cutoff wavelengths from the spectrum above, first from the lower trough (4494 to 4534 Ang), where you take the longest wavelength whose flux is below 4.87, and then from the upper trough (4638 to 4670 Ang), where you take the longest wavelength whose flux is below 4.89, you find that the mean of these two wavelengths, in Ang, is 4600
